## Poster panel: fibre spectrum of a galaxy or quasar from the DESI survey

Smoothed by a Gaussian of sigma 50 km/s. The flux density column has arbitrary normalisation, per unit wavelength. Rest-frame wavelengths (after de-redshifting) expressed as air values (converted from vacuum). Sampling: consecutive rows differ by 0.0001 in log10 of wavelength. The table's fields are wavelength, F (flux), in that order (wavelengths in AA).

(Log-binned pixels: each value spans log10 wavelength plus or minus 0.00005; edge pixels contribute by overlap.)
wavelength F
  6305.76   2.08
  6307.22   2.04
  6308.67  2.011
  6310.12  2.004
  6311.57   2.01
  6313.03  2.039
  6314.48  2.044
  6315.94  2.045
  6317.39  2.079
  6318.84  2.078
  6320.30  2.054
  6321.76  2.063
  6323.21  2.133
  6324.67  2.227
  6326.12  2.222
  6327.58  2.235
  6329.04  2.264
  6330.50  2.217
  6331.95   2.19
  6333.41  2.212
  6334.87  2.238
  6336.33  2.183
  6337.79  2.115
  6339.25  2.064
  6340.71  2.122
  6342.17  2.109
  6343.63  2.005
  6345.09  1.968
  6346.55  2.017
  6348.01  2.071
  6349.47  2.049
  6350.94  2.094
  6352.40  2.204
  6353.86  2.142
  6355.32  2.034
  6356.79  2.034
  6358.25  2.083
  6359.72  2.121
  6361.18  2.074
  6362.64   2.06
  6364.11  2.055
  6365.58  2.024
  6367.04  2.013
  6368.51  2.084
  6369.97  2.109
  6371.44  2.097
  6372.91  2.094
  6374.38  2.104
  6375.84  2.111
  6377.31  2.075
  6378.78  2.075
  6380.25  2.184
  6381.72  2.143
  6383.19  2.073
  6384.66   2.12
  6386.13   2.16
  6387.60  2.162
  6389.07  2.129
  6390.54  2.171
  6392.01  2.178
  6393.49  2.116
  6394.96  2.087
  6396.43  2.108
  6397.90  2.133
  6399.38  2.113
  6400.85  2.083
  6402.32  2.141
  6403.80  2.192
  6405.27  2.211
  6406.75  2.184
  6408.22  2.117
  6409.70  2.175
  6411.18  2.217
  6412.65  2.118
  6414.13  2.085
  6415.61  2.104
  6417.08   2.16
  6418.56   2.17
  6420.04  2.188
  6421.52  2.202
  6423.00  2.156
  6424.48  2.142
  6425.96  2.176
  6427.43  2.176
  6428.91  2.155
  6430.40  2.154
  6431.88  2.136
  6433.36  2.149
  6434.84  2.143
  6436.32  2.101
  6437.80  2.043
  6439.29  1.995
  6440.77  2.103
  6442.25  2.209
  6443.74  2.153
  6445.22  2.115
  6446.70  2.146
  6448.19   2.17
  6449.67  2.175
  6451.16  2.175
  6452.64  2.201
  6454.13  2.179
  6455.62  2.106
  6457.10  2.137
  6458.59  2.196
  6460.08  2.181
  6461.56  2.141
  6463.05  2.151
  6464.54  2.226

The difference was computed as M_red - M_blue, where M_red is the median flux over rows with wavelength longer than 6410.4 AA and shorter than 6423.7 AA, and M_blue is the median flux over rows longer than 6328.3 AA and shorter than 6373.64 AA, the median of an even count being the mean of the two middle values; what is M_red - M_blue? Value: 0.07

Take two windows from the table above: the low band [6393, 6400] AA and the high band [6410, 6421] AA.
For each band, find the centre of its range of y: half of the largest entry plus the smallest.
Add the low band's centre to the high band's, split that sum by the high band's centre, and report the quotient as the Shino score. 1.98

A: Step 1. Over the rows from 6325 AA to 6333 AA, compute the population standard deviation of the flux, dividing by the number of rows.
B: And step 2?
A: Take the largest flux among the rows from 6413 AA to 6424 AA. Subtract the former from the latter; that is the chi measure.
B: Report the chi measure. 2.18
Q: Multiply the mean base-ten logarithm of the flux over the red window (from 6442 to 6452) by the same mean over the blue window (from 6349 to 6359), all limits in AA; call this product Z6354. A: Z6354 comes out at 0.107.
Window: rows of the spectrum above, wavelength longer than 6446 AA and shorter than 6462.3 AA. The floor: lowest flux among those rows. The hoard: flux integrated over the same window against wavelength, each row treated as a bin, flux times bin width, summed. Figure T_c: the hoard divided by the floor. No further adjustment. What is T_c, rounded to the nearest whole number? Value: 17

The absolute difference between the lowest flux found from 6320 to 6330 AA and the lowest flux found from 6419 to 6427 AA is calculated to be 0.09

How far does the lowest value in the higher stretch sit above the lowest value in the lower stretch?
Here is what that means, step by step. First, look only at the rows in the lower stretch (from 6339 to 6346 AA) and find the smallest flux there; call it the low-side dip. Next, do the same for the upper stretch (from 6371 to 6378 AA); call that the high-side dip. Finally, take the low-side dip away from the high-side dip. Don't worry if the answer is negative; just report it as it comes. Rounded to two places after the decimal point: 0.11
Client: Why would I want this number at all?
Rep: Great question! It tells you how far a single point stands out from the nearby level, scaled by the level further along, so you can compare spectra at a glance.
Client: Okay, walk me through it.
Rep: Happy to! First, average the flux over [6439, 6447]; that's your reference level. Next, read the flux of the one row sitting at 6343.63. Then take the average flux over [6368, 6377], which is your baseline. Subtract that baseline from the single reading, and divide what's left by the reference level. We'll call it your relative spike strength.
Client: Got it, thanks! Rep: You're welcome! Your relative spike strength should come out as -0.045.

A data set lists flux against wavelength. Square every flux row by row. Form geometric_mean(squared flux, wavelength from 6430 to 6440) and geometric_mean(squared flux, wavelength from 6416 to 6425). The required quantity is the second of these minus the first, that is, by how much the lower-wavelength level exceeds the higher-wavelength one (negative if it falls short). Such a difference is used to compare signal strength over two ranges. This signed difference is 0.29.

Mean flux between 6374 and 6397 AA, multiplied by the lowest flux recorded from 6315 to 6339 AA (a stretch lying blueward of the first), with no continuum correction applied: 4.35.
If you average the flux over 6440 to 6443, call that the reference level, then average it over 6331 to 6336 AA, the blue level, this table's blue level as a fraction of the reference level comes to 1.03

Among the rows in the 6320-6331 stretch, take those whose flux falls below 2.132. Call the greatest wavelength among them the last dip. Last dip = 6321.76 AA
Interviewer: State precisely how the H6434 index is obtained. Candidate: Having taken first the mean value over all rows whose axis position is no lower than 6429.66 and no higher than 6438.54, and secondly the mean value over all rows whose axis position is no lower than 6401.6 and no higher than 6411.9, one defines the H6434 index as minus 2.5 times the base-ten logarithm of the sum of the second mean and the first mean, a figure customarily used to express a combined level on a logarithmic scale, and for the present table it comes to -1.58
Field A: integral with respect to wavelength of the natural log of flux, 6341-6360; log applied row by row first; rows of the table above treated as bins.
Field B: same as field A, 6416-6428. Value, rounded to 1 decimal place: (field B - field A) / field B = -0.5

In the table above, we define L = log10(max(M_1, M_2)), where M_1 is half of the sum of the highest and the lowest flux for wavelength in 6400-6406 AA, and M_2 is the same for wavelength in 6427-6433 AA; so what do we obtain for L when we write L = 0.334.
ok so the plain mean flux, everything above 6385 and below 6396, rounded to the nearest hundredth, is 2.14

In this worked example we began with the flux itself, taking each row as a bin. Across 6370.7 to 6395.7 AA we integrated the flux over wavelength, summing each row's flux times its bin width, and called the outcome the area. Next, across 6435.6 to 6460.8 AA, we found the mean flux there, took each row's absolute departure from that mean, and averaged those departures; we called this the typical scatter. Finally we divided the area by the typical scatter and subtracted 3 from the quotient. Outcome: 1177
